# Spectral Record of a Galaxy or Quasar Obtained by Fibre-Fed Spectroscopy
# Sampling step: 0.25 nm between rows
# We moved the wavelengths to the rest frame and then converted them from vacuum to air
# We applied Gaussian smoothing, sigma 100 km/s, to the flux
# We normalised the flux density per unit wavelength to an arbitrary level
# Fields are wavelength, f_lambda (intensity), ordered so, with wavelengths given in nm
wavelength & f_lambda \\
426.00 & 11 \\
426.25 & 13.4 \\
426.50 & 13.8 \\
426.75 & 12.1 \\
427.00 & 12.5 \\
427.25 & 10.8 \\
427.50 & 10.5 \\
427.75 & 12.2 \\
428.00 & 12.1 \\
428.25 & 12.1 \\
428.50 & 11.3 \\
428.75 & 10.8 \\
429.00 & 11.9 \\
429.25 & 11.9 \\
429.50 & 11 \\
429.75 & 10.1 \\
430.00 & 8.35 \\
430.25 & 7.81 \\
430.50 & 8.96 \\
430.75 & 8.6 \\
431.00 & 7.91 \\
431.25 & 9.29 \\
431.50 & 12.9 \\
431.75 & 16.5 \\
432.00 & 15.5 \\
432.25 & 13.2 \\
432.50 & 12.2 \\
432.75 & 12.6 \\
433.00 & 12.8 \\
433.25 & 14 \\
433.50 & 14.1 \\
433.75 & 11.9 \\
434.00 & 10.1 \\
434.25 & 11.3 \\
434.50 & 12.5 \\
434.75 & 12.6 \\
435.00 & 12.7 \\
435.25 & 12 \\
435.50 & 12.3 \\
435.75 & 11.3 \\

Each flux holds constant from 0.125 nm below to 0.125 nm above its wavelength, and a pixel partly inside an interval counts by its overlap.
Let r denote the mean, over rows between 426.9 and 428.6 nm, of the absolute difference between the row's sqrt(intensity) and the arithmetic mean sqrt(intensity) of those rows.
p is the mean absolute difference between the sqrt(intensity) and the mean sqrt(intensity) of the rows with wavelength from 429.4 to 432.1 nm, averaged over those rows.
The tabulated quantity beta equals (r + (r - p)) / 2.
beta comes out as -0.08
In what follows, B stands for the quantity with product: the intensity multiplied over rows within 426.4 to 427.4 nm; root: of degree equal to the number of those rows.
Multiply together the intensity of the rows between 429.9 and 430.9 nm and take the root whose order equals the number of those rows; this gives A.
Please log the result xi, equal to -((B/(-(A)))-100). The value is 101.5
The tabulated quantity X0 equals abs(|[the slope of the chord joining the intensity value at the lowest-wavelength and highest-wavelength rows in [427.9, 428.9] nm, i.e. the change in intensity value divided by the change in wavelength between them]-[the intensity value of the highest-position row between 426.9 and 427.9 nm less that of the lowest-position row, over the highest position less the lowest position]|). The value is 1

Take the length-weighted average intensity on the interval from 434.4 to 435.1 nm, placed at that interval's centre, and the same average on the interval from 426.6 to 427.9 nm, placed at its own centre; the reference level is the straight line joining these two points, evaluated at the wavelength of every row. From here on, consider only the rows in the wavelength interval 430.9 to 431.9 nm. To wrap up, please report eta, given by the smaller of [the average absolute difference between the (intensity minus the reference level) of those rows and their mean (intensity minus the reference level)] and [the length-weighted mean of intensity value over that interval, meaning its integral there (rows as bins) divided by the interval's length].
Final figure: 3.0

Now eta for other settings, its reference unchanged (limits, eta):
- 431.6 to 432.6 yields 1.7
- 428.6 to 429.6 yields 0.5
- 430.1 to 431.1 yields 0.5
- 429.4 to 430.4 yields 1.3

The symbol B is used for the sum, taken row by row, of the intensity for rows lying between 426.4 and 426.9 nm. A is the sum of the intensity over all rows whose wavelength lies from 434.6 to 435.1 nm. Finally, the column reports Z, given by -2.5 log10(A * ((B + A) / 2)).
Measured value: -7.0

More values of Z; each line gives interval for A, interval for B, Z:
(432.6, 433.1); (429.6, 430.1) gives -6.9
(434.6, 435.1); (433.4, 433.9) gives -7.0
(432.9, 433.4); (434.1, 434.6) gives -7.1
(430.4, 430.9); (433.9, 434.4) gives -6.3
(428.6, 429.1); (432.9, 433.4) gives -6.9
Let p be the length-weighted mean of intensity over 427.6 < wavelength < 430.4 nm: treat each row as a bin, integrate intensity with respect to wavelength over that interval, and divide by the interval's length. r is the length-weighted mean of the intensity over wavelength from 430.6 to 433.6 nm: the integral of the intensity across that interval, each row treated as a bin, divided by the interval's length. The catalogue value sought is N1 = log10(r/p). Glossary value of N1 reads 0.06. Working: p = 10.8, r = 12.4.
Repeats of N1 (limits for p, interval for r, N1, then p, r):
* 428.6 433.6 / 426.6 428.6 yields 0.01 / 11.5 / 11.7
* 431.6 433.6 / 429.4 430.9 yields -0.18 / 13.8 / 9.1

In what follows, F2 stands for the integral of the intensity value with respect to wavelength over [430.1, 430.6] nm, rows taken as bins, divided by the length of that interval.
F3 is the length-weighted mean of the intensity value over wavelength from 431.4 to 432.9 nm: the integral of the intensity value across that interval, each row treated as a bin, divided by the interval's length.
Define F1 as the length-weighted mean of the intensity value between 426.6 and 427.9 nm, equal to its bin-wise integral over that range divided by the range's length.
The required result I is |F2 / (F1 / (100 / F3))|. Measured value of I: 5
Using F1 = 11.7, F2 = 8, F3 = 13.8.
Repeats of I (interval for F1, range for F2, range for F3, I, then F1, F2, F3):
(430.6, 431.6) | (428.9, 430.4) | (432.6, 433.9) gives 8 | 9.6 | 10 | 13.0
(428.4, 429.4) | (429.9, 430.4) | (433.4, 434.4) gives 6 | 11.5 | 8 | 11.8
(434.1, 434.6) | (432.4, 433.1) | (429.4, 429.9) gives 10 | 11.8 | 13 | 10.4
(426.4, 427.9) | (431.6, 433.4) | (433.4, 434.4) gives 10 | 12.0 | 14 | 11.8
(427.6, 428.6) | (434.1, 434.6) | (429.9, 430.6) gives 12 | 11.9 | 12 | 8.4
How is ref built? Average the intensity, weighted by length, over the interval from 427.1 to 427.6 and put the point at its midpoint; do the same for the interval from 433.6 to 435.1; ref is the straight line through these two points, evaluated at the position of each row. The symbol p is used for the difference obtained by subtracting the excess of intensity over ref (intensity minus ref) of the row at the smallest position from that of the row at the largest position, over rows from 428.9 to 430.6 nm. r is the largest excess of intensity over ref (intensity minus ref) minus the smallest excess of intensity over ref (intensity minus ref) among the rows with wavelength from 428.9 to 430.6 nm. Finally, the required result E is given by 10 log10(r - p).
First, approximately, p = -3.2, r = 4.3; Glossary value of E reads 8.7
